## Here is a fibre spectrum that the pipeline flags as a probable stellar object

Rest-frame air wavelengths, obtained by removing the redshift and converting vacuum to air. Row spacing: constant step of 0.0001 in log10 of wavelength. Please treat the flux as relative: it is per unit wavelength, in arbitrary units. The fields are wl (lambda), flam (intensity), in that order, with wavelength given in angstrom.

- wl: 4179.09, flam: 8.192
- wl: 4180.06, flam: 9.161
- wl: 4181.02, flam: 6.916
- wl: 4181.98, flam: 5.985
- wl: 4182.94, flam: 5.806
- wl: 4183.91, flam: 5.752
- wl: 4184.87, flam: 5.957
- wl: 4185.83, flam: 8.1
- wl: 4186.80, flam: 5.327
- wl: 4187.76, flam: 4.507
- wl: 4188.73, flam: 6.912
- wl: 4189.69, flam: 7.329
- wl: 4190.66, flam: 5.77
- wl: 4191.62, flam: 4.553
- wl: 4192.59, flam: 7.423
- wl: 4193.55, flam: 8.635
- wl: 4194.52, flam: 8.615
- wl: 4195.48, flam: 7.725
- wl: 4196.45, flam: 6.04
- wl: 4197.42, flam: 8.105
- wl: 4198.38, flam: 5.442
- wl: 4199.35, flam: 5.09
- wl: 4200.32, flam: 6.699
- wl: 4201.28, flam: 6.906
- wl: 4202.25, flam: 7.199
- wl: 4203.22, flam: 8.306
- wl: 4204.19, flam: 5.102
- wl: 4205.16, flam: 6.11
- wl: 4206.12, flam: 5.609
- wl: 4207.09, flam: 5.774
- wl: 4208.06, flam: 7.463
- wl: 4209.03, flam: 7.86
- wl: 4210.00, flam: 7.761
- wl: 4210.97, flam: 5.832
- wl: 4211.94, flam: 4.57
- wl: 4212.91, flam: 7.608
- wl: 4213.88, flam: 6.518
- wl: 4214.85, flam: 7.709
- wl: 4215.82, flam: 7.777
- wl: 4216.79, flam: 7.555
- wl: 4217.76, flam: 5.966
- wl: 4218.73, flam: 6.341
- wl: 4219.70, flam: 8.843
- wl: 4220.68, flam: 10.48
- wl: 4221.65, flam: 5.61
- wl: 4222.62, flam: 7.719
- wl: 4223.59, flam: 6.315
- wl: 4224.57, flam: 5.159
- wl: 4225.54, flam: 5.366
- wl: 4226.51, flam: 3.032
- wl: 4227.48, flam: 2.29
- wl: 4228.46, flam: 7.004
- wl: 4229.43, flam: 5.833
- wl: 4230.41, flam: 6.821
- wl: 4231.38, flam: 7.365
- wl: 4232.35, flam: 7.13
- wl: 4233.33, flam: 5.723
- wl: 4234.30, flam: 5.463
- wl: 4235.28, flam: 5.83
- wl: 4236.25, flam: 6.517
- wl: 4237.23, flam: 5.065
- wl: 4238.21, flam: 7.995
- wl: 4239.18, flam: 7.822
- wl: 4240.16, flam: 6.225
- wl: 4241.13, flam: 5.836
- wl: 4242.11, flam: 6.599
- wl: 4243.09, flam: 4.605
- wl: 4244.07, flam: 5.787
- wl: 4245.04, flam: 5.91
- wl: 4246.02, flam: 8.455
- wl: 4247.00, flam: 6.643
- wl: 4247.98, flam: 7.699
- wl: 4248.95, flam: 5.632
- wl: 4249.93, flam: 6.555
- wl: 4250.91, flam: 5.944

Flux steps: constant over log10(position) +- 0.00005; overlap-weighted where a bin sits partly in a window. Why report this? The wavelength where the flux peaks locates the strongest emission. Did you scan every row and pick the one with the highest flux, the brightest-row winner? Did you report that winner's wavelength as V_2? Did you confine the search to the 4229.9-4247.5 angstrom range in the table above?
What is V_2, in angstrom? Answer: 4246.02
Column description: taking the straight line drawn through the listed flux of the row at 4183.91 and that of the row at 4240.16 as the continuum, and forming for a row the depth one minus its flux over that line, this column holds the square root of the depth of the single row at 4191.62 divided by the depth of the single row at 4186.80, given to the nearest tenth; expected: 1.7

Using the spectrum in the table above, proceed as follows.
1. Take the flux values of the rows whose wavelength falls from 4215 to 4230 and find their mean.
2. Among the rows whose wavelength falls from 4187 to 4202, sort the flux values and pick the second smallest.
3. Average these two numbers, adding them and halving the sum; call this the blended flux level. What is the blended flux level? 5.5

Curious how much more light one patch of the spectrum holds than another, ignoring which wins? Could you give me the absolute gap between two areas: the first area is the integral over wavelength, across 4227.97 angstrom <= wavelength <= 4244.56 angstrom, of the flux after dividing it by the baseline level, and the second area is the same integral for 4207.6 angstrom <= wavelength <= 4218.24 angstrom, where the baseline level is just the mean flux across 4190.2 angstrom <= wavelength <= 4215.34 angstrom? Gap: 4.6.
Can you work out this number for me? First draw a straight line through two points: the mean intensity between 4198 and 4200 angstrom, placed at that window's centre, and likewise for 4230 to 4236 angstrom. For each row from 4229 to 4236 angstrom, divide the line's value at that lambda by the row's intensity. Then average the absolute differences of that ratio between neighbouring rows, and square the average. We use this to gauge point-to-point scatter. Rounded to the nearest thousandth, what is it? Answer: 0.010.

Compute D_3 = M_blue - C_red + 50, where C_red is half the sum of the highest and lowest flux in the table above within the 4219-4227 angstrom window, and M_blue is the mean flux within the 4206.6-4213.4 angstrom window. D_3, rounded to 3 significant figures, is 49.9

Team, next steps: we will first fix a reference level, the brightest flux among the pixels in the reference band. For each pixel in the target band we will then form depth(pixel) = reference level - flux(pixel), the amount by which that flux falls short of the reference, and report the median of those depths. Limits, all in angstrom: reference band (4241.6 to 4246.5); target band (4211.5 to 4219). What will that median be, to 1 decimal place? 1.4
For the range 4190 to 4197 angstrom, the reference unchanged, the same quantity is 1.0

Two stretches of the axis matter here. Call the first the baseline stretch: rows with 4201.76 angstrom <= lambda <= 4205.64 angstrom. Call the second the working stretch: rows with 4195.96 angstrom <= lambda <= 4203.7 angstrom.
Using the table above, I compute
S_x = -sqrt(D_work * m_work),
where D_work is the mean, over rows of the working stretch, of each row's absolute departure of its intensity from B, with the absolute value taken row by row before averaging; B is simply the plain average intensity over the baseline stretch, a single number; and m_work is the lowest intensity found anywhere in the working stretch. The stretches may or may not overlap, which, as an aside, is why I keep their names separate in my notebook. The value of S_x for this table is -2.15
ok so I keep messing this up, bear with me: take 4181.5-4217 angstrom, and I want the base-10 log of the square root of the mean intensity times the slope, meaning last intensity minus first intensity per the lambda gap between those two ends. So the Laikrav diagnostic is -0.26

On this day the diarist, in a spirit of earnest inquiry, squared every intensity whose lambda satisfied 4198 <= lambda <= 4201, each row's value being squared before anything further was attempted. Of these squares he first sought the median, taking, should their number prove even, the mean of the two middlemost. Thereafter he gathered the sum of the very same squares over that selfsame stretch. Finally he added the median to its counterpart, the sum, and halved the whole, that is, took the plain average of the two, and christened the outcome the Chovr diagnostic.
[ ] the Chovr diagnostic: 65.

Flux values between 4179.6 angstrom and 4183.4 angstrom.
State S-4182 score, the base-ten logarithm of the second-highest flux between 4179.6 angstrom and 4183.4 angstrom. 0.84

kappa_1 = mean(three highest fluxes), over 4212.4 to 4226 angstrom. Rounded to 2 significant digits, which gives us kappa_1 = 9.0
